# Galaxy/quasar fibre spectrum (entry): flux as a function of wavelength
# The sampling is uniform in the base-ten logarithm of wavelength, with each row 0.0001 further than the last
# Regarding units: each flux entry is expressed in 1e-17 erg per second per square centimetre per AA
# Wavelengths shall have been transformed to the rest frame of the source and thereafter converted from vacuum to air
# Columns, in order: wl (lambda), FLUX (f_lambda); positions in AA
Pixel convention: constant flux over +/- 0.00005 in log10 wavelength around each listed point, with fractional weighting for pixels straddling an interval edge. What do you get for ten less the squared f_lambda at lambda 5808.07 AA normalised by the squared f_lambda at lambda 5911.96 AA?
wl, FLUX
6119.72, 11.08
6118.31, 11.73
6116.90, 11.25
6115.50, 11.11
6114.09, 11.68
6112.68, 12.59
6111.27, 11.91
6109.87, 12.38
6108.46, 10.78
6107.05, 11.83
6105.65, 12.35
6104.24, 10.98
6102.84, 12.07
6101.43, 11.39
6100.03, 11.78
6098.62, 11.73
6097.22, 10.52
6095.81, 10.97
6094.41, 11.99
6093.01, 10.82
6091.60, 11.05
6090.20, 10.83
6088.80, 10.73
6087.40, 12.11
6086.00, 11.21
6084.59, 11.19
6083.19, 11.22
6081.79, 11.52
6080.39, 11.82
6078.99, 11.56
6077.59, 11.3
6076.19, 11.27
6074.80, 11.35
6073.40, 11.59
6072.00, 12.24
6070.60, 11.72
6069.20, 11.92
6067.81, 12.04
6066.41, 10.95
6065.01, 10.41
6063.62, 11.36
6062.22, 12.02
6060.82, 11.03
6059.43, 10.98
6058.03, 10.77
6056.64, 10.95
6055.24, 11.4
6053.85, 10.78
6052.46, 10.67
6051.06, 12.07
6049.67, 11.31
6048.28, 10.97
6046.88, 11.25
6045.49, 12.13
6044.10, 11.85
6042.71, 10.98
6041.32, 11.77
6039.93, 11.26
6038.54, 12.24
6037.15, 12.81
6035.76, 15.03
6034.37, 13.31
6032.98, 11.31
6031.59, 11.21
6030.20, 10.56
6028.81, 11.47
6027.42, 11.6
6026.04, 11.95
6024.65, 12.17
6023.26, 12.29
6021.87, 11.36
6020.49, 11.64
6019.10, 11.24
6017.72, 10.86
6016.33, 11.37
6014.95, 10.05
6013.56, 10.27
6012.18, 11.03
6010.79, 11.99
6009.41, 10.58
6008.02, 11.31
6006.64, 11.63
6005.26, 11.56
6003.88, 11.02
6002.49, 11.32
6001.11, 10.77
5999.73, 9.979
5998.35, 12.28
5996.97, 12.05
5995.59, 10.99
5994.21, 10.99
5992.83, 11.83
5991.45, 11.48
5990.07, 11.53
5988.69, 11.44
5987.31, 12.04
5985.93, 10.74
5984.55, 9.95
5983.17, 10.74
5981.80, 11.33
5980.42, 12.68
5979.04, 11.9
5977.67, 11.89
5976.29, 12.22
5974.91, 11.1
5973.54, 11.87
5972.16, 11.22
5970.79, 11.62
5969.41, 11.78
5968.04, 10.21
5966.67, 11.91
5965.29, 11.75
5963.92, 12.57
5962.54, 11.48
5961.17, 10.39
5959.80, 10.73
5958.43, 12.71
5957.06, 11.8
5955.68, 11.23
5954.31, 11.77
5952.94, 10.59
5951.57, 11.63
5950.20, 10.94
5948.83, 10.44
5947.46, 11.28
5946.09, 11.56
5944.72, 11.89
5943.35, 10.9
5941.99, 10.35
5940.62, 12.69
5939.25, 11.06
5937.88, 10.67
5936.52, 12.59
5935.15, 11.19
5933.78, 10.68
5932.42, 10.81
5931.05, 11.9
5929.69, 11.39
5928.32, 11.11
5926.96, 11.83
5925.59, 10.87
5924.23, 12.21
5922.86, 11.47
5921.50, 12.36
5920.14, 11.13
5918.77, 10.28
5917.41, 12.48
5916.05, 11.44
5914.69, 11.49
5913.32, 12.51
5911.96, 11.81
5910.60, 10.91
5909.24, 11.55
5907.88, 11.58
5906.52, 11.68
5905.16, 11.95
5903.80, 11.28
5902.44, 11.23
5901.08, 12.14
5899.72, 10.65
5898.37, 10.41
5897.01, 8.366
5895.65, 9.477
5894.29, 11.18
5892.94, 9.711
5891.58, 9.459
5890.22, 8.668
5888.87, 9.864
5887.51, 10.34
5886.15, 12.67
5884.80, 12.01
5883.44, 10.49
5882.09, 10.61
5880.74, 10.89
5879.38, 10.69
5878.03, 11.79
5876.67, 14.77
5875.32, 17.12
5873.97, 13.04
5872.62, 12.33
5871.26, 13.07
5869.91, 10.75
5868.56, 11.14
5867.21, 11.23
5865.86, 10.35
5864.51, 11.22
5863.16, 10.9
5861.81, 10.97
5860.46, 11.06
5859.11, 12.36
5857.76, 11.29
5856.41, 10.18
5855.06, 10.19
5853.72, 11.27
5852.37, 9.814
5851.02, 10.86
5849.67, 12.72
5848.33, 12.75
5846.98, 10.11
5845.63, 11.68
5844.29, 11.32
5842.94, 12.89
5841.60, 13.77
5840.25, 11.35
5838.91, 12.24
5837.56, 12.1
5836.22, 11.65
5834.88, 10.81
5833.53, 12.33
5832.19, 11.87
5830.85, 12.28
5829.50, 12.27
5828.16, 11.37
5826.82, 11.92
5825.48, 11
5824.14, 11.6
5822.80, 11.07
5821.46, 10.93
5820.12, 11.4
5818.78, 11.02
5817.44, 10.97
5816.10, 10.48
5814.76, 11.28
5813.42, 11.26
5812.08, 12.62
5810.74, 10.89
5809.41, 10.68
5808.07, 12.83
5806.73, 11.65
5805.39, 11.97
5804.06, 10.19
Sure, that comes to 8.82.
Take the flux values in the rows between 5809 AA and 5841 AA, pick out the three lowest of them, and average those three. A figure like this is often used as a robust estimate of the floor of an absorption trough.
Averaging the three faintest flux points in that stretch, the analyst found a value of 10.7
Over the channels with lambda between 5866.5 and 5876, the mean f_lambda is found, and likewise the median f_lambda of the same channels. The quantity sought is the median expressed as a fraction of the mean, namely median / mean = 0.97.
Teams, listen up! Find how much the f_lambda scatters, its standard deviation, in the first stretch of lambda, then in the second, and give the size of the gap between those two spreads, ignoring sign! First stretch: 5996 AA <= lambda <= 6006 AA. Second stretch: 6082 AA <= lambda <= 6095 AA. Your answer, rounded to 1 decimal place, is 0.3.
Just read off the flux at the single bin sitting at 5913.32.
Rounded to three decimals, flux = 12.510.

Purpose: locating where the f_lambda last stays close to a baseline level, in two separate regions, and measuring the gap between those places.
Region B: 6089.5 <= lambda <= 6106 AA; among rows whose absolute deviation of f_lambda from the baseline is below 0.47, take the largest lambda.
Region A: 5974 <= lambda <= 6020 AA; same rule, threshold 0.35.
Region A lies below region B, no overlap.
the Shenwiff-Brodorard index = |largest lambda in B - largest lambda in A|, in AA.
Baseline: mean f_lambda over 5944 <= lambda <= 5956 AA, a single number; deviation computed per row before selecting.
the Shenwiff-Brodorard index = 85.1 AA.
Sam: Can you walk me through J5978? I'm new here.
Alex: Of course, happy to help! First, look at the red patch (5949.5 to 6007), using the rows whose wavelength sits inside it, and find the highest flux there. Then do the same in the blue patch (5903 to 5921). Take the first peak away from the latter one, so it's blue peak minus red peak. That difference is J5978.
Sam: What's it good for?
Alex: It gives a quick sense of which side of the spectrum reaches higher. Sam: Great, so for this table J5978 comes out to -0.20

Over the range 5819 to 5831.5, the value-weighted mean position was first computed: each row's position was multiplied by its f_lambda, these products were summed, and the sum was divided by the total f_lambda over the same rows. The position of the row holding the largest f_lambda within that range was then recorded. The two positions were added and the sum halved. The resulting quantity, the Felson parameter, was 5828.2 AA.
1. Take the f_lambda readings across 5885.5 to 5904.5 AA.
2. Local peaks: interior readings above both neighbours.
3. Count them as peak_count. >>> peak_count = 2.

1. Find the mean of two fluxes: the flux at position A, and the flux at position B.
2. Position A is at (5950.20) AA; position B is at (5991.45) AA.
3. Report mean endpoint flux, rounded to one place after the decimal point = 11.2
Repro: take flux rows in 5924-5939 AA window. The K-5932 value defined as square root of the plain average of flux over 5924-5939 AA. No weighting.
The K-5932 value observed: 3.37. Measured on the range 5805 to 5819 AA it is 3.38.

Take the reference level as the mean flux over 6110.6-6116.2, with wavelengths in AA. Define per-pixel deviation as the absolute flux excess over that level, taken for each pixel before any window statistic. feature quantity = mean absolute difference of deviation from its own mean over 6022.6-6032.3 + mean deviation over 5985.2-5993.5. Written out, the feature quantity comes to 0.65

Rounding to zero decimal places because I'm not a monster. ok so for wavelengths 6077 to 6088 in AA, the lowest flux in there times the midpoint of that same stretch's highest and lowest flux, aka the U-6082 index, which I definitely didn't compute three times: 130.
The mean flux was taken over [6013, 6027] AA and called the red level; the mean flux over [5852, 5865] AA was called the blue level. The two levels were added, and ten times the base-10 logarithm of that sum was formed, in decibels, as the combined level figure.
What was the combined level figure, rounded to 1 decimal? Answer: 13.5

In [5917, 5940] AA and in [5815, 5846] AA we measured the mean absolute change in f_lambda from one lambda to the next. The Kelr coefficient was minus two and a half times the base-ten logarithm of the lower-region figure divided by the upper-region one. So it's 0.4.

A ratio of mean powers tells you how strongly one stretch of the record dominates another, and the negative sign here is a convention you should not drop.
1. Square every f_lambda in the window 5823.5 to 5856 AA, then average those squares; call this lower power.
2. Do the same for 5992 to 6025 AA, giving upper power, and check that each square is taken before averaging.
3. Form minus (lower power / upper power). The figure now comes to -1.075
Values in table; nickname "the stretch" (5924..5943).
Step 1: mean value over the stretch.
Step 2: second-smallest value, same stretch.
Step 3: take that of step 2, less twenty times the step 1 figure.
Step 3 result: -217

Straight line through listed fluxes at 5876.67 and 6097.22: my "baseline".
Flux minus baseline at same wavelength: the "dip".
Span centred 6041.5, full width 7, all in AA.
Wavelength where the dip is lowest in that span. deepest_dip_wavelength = 6042.71 AA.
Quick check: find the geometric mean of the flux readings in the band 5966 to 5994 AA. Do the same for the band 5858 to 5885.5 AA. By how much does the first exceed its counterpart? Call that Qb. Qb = -0.29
